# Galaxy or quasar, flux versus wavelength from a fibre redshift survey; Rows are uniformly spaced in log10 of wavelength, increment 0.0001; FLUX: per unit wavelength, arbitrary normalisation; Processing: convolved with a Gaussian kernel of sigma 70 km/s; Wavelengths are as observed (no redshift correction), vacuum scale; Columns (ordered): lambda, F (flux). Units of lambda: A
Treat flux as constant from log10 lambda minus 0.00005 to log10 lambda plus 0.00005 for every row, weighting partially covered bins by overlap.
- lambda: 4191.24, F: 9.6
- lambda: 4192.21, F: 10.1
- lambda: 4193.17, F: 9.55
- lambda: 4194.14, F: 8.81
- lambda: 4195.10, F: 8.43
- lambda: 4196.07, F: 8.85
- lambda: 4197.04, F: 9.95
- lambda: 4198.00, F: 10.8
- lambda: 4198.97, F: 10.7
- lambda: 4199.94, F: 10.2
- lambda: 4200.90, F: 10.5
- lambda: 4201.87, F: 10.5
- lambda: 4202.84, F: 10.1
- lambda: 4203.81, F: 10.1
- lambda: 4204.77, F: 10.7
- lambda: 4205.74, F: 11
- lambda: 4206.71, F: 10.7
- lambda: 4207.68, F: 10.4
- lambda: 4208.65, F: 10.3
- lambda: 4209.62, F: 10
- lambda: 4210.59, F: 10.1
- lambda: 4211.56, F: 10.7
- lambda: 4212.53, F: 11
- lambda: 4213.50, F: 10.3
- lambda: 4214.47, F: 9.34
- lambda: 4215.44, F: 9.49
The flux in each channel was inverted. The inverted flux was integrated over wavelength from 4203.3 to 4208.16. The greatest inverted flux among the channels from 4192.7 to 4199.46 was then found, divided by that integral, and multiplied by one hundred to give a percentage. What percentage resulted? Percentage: 26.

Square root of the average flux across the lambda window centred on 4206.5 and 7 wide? 3.23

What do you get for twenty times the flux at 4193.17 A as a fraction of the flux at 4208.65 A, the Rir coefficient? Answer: 18.5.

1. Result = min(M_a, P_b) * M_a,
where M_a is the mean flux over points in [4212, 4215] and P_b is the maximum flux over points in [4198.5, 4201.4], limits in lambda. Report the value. 104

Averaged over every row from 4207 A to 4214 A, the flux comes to 10.4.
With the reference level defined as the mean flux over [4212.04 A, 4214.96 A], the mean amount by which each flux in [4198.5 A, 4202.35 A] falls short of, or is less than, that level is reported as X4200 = -0.26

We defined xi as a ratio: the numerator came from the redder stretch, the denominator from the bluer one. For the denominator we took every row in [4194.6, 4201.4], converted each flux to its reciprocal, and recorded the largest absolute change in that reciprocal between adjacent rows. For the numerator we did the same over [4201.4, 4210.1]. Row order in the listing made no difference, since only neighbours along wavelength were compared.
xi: 0.44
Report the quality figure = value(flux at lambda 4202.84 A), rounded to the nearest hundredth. 10.10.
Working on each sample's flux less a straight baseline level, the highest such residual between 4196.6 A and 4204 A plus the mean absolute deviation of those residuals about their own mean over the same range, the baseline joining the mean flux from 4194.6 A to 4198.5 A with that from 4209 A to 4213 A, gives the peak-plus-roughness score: 1.50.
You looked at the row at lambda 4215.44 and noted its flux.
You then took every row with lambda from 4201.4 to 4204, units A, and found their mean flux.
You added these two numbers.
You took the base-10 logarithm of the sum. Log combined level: 1.29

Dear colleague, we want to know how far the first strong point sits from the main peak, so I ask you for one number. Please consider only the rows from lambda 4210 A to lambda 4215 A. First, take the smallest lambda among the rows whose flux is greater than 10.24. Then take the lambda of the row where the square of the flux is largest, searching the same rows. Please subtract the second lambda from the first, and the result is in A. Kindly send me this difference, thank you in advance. -1.0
